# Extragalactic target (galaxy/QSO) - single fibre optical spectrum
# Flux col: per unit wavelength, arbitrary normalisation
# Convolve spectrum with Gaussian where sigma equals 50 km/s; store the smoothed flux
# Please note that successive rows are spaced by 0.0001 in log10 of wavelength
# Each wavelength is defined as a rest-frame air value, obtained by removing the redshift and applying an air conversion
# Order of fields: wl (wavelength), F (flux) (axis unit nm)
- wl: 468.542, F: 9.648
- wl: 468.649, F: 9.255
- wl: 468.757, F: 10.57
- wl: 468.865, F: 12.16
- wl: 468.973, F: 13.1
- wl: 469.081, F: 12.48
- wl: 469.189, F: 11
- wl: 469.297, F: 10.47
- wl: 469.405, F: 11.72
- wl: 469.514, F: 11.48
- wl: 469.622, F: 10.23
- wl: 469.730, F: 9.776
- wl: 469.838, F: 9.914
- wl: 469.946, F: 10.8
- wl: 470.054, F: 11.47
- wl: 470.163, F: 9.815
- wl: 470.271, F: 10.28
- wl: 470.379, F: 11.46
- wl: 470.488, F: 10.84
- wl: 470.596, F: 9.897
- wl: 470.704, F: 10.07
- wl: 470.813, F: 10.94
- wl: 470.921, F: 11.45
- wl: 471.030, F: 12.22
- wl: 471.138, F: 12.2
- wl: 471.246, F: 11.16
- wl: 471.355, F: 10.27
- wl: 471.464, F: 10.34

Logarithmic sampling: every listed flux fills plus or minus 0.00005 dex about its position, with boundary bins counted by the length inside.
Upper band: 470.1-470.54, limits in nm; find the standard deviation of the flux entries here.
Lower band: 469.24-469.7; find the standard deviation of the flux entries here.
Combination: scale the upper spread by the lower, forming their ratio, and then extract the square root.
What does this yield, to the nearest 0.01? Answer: 0.98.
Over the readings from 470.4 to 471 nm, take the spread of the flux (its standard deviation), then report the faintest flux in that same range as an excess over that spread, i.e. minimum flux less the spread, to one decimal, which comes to 9.3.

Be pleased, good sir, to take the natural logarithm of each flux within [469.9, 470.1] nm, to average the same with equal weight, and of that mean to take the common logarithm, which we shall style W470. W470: 0.382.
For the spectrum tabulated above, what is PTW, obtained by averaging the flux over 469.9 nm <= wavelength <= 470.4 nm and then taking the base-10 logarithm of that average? 1.03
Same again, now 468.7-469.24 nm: 1.07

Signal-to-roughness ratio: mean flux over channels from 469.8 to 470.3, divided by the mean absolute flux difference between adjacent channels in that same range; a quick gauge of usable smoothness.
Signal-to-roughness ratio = 11.4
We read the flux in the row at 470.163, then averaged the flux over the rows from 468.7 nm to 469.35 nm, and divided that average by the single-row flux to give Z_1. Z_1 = 1.18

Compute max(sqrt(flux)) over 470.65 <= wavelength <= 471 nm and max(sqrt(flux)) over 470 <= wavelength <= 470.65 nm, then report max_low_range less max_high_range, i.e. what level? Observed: 0.00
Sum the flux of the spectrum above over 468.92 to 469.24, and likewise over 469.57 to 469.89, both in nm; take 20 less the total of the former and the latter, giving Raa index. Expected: -46.5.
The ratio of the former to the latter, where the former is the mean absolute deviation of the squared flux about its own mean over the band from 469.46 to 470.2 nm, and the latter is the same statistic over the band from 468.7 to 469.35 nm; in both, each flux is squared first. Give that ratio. 0.62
